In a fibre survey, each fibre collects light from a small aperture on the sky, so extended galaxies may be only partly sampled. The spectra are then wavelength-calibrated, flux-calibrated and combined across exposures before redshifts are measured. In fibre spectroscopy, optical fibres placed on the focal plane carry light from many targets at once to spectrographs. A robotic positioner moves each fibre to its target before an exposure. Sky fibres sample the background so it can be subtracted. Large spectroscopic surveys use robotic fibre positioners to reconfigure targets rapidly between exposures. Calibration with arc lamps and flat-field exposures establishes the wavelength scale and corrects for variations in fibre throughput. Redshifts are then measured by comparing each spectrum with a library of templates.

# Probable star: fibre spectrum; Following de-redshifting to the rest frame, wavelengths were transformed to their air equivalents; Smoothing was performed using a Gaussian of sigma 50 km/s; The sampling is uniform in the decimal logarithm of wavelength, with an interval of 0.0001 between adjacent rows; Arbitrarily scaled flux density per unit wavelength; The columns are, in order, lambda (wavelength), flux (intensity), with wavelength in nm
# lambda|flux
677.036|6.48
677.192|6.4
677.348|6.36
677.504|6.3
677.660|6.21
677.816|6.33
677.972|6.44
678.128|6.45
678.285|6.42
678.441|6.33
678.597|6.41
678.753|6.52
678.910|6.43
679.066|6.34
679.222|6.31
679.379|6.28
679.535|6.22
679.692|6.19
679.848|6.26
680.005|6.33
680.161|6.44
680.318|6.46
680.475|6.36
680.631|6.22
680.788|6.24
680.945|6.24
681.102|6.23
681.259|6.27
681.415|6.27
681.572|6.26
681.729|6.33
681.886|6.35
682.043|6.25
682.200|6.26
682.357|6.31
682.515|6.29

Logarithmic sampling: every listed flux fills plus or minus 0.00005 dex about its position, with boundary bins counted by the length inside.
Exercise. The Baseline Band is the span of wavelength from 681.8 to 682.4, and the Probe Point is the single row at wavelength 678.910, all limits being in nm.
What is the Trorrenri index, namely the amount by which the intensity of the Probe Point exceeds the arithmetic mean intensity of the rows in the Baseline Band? 0.14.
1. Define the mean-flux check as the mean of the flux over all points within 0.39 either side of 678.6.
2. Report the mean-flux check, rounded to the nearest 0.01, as 6.42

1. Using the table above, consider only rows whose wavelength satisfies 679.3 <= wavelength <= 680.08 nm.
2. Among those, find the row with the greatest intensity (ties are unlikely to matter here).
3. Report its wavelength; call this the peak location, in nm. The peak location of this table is 680.005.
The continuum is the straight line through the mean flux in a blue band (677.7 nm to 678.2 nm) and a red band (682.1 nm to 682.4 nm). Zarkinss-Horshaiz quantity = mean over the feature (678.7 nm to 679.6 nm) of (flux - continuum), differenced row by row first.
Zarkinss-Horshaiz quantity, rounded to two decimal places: -0.02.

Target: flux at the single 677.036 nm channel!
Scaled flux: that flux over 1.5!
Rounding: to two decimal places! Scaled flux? 4.32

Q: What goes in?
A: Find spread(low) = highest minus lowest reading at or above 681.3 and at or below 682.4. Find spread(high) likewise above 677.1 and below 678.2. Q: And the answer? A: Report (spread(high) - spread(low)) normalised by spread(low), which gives 1.40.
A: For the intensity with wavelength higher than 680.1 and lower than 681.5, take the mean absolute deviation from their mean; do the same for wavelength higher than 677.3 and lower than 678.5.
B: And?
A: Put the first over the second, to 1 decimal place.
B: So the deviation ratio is 1.2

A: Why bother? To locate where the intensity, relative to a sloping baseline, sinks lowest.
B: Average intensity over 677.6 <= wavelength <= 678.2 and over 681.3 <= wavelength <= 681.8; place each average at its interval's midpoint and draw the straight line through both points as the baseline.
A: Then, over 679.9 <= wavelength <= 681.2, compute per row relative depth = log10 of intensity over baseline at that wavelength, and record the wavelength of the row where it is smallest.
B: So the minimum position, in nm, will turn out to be 680.631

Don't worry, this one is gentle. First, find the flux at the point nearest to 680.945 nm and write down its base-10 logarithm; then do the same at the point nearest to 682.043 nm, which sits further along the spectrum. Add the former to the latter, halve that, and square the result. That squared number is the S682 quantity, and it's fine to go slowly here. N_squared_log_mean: 0.633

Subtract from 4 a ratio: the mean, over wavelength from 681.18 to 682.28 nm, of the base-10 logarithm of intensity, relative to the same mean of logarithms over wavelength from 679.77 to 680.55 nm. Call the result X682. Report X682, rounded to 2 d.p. 3.01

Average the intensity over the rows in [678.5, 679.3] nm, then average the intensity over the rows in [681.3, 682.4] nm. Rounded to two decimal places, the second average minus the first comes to -0.11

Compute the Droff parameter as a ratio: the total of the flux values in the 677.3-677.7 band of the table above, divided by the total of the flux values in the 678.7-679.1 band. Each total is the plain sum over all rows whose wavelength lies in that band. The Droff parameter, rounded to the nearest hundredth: 0.98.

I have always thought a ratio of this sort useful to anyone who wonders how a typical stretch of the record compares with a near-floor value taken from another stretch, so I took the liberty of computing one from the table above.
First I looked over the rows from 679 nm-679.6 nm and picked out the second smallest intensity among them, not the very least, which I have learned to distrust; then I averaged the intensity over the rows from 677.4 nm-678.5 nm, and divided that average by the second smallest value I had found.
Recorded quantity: 1.012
